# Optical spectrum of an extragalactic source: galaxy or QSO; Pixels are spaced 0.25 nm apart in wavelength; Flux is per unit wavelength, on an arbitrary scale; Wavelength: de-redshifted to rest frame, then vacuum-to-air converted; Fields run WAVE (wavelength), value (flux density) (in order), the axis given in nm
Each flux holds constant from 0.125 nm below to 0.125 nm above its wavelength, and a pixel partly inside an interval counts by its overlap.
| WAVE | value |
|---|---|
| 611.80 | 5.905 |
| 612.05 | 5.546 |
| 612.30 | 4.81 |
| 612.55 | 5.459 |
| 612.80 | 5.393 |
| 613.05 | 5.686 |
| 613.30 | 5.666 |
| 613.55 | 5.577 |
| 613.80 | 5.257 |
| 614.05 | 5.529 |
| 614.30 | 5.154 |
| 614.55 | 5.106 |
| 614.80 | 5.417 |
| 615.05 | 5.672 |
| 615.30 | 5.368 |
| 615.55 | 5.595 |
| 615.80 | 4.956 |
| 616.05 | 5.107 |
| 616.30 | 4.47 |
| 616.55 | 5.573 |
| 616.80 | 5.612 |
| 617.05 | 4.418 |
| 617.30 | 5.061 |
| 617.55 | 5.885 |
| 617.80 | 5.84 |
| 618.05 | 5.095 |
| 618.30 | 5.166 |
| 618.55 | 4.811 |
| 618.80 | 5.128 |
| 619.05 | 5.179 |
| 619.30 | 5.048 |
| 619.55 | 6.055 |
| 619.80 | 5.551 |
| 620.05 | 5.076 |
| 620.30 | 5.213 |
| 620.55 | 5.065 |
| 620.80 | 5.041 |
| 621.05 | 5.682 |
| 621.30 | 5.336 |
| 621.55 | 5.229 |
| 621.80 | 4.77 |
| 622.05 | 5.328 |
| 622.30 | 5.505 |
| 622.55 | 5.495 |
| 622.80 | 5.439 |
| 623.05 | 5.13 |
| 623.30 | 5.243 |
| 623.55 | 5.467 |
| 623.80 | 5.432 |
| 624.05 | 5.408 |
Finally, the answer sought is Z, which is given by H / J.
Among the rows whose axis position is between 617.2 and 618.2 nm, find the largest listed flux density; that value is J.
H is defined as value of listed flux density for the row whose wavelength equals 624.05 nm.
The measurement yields 0.92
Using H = 5.408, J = 5.885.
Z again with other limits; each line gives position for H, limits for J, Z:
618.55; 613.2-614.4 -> 0.85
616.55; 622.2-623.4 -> 1.01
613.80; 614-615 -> 0.95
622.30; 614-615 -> 1.00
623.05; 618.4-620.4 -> 0.85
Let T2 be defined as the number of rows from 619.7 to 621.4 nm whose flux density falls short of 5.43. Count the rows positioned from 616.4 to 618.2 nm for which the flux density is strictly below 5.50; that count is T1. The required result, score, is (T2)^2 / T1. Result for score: 8.3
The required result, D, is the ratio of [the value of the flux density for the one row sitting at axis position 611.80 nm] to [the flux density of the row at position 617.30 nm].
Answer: 1.17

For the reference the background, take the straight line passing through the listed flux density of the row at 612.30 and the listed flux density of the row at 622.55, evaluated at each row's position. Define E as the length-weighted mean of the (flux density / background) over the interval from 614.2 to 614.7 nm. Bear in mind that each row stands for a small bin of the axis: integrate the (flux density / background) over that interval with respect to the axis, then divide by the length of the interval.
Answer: 1.04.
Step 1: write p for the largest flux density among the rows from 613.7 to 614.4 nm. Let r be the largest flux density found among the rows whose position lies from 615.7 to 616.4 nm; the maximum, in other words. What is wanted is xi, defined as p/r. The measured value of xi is 1.08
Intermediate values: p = 5.529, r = 5.107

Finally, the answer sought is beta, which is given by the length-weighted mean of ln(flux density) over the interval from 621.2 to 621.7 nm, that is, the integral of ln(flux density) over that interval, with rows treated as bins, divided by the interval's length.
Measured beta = 1.66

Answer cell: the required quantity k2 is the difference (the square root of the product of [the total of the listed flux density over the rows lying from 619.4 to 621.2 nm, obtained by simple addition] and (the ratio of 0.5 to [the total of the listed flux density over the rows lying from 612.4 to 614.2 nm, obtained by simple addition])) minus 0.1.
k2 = 0.599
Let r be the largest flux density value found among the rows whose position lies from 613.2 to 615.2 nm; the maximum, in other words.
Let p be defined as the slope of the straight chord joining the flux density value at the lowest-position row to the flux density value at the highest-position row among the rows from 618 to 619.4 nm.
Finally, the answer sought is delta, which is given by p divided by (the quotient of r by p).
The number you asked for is 0.00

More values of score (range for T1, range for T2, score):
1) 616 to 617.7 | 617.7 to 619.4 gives 9.0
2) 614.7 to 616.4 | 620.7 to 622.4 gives 5.0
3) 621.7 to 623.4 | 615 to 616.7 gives 2.7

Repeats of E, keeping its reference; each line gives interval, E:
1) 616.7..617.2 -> 0.97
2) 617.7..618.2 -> 1.05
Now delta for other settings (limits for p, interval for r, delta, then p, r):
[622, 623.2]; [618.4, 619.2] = 0.01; -0.2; 5.179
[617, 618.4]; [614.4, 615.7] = 0.06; 0.6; 5.672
